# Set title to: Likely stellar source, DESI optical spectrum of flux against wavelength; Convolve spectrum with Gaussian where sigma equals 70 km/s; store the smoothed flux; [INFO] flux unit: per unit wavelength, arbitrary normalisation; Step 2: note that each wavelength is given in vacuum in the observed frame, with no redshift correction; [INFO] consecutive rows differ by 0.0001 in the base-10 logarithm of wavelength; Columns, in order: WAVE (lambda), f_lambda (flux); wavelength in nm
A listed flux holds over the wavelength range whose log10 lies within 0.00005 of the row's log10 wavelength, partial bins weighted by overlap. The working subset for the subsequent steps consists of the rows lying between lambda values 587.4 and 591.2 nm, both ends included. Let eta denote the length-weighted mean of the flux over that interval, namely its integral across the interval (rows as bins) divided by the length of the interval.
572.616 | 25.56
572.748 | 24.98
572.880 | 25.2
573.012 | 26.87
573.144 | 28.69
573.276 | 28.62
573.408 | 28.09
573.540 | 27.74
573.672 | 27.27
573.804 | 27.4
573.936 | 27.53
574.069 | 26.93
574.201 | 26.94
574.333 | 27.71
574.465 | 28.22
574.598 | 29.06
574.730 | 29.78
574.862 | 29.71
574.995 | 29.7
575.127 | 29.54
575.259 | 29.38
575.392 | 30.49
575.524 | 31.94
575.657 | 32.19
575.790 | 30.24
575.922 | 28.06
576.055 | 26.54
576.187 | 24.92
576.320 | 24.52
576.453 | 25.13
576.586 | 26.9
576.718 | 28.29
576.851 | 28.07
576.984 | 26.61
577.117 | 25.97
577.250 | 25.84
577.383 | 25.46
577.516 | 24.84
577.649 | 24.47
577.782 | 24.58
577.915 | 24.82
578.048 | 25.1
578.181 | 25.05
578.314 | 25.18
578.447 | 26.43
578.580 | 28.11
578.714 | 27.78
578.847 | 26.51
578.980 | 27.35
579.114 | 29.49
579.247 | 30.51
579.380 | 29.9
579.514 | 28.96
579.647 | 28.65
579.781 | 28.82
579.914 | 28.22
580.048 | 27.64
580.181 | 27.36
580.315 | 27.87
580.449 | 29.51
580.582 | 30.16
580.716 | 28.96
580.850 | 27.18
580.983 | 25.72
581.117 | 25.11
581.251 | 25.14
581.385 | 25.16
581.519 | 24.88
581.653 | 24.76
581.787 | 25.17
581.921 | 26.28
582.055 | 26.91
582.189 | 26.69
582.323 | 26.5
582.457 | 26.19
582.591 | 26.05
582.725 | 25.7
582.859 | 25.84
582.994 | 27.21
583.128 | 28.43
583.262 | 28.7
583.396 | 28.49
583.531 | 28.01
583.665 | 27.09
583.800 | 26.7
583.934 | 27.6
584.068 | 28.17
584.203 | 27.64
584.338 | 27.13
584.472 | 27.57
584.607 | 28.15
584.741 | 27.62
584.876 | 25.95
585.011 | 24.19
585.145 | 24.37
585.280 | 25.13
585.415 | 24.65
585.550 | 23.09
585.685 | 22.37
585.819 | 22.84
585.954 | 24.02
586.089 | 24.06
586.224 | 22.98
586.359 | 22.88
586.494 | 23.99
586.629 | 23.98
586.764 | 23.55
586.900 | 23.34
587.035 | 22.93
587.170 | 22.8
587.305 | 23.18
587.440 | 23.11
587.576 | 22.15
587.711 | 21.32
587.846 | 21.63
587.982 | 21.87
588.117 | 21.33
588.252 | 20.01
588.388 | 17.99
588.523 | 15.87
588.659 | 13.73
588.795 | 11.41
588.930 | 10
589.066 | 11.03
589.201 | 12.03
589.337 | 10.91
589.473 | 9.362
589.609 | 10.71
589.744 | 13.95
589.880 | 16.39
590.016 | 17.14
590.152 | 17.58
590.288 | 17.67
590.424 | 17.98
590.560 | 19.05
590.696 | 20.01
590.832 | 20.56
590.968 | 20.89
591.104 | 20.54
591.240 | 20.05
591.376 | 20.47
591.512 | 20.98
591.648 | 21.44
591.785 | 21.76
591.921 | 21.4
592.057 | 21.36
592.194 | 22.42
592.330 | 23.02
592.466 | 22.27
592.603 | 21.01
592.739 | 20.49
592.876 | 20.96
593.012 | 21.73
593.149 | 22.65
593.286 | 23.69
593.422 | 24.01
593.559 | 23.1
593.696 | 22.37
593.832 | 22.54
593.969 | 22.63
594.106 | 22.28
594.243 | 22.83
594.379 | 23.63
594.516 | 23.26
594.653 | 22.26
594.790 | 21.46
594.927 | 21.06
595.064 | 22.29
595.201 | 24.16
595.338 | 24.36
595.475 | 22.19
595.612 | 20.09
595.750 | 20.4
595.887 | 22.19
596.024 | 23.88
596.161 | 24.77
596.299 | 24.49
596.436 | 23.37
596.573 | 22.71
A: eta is 17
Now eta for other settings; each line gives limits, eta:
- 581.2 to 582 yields 25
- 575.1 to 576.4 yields 29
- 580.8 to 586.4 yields 26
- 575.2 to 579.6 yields 27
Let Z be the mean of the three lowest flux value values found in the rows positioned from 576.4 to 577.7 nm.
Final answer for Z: 24.8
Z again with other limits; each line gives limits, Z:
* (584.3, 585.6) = 23.9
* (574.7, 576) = 29.0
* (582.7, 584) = 26.1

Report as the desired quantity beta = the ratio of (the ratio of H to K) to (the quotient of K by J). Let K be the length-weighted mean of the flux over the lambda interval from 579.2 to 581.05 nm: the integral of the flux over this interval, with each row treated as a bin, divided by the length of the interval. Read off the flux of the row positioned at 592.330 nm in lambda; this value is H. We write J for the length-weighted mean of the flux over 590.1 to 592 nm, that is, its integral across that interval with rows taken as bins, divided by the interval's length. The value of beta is 0.6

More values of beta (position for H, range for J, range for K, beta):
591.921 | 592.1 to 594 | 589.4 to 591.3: 1.6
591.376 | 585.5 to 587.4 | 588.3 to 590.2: 2.6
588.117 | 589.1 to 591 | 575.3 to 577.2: 0.4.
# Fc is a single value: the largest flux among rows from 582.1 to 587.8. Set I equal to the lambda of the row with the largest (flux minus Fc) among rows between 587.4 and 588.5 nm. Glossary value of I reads 587.440 nm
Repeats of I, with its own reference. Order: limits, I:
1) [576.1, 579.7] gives 579.247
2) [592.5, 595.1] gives 593.422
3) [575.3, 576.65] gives 575.657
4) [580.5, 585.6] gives 580.582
